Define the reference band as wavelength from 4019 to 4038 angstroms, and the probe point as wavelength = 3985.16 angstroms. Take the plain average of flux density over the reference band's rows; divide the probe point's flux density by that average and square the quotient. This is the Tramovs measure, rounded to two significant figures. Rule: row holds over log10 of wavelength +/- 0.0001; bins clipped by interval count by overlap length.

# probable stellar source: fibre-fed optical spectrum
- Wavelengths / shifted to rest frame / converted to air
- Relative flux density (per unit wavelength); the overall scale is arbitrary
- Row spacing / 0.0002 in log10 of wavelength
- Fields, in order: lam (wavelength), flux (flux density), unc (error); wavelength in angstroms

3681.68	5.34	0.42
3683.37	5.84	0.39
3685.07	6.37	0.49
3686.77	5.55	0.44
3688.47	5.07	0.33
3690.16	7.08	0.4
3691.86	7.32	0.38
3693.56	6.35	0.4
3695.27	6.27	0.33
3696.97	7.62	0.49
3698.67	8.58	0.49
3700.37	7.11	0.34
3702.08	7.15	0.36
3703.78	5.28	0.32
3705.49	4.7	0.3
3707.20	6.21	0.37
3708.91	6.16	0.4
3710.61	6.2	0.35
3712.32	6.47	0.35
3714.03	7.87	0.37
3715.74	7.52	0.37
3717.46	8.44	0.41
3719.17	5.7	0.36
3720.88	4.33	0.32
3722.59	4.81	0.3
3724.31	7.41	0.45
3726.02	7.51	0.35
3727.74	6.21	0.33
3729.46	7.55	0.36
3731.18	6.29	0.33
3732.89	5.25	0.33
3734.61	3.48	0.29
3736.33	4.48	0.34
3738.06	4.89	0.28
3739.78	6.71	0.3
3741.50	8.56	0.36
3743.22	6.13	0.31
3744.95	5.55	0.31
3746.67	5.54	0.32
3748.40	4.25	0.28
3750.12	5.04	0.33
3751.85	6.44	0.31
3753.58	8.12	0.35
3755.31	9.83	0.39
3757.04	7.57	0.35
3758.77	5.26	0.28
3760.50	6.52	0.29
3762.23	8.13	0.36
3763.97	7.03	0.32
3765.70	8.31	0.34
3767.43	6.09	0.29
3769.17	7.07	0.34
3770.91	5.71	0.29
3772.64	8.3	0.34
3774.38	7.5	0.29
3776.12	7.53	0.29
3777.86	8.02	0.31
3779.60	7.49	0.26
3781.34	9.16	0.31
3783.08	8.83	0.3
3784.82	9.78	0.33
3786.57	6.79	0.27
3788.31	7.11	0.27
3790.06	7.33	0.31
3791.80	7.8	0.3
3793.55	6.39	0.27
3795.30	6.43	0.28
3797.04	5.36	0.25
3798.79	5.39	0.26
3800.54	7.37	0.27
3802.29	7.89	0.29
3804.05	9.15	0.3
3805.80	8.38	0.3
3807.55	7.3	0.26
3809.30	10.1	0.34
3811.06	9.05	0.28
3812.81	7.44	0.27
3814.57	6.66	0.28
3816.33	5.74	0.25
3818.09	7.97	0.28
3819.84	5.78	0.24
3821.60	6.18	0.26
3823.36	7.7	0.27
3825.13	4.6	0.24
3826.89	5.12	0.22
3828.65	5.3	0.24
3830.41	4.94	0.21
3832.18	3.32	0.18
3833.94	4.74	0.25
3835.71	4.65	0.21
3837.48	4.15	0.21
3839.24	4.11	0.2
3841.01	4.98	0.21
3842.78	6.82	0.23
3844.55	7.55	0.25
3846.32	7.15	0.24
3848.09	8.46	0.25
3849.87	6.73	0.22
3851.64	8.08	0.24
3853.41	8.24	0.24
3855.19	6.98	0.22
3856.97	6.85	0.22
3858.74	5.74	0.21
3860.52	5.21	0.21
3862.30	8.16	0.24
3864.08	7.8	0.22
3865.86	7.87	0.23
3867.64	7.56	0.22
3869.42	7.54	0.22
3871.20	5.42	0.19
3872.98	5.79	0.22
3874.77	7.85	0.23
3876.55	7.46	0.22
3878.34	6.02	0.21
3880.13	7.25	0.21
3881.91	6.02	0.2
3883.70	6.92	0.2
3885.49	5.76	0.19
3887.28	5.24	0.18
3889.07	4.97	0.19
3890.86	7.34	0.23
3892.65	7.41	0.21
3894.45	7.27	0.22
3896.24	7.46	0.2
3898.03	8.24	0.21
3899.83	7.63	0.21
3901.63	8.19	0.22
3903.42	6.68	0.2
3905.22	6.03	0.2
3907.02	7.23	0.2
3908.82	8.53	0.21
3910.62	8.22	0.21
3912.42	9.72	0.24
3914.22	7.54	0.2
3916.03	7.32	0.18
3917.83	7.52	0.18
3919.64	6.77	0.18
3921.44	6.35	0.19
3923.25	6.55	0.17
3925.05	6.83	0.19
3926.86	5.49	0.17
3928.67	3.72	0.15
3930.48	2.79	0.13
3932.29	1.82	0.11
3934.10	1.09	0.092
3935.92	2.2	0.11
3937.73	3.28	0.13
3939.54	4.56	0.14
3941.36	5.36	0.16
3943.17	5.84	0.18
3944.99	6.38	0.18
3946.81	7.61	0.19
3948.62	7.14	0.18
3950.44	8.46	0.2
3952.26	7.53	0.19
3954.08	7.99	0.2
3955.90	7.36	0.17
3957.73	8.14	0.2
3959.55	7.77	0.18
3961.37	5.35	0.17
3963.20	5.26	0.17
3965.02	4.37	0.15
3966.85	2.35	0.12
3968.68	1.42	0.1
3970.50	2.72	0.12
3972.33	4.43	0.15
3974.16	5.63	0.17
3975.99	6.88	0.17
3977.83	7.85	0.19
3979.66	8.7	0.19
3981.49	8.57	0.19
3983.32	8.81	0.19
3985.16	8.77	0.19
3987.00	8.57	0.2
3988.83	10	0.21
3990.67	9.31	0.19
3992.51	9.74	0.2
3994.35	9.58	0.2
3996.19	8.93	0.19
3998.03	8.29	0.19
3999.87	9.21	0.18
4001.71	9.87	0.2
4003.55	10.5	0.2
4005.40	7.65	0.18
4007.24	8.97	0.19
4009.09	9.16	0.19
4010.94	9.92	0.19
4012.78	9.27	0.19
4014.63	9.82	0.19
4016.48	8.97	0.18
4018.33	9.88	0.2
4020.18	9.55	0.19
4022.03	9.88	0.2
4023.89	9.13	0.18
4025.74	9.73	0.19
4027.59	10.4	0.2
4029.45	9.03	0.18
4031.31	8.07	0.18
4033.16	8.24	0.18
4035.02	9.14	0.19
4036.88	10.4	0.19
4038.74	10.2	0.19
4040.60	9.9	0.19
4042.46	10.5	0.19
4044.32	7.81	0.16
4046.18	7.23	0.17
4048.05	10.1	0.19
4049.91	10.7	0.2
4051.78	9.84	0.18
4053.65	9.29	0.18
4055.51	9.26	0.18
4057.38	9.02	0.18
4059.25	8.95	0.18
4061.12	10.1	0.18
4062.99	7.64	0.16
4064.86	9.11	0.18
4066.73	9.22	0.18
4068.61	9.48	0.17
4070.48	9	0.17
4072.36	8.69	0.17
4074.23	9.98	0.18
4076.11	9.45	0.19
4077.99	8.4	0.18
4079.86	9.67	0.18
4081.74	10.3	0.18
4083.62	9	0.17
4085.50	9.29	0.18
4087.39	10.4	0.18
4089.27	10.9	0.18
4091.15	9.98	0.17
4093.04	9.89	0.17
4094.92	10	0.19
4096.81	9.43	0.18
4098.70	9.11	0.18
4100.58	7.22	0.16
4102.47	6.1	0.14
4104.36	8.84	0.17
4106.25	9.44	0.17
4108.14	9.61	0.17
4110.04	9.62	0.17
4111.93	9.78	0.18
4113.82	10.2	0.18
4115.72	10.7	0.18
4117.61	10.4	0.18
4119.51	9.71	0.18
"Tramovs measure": 0.88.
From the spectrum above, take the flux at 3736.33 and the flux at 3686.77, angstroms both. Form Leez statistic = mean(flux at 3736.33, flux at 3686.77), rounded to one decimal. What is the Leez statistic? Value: 5.0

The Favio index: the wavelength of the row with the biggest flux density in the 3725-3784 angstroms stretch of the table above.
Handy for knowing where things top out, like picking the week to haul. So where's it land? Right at 3755.31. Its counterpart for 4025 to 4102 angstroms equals 4089.27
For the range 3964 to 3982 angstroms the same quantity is 3979.66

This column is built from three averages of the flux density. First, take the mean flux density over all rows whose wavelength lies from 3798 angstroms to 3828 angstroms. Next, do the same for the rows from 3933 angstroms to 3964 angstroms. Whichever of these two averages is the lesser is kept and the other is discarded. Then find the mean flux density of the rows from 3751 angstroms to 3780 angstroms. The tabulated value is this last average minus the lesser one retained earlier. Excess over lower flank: 1.4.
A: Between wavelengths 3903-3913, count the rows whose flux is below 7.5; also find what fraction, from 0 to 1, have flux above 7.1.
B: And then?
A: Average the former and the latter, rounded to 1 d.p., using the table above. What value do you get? 1.8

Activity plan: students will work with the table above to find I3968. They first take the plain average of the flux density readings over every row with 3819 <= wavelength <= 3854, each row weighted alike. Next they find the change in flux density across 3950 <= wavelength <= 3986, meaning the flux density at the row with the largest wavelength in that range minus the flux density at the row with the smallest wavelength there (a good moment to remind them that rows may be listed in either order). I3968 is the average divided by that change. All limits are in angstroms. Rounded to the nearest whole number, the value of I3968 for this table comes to 19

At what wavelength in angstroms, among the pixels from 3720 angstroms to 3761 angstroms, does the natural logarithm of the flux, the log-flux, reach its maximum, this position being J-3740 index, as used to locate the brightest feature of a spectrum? 3755.31 angstroms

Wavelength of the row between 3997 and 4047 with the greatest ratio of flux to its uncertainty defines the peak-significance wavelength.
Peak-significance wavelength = 4042.46 angstroms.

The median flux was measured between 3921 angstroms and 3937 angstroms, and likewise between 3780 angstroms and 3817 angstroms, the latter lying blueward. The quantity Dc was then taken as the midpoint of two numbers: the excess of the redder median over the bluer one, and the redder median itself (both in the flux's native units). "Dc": 0.0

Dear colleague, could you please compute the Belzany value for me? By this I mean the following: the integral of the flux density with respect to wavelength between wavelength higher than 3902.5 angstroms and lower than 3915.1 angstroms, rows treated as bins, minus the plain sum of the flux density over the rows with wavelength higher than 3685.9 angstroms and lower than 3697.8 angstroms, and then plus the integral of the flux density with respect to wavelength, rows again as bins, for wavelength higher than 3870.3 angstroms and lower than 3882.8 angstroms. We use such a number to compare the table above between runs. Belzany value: 134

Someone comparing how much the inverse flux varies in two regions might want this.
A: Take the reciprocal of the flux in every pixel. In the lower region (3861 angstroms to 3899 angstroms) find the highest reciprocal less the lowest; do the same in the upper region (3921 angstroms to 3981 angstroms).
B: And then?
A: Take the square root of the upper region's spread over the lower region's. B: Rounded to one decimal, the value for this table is 3.2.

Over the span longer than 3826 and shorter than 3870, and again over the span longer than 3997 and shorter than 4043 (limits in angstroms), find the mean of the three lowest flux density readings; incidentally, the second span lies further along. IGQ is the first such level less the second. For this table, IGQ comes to -4.1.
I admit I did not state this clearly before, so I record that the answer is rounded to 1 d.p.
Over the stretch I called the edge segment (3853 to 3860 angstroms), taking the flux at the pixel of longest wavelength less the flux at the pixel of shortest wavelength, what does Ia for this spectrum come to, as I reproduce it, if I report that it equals -2.5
